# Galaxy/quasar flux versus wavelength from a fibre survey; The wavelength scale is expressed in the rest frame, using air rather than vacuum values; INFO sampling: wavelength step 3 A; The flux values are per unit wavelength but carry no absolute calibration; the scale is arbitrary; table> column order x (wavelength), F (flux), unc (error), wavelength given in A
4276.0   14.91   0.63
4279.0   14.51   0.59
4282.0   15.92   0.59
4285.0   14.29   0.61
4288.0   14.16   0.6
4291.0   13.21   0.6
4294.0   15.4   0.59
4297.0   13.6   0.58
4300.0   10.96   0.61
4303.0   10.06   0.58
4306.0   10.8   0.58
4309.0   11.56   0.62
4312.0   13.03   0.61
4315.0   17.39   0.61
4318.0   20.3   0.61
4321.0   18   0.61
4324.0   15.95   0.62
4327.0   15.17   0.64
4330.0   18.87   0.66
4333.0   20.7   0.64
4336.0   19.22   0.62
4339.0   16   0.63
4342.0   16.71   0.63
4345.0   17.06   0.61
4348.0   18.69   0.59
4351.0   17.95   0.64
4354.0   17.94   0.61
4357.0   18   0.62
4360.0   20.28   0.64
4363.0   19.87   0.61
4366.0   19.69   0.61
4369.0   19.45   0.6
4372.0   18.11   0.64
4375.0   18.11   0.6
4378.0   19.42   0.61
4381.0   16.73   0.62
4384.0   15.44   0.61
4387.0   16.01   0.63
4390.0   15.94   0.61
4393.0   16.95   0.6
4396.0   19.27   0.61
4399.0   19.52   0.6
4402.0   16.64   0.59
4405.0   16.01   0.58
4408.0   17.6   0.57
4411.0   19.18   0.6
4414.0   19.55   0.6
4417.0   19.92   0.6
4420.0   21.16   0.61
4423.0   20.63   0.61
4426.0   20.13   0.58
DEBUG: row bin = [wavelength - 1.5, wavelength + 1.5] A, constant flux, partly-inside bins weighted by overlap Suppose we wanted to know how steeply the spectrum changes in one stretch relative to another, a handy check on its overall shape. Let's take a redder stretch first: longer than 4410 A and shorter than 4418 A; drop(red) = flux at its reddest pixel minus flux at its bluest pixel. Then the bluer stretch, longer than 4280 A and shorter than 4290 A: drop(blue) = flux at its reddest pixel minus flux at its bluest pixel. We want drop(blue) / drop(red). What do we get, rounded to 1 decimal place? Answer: -2.4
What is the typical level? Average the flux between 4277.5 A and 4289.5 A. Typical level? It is 14.7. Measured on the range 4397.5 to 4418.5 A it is 18.3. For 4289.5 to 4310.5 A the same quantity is 12.2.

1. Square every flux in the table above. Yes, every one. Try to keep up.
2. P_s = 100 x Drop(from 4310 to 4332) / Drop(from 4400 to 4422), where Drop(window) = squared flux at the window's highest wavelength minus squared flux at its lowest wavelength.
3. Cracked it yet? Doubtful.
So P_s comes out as 109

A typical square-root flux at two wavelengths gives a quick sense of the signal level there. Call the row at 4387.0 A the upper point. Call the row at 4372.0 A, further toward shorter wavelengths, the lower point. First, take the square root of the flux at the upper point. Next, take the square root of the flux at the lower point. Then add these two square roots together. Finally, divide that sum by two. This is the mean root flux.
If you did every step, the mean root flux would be 4.13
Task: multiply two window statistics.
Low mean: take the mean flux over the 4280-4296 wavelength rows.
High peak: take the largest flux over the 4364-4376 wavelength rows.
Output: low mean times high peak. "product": 287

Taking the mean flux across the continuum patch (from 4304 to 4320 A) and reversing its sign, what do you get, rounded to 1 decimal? -14.6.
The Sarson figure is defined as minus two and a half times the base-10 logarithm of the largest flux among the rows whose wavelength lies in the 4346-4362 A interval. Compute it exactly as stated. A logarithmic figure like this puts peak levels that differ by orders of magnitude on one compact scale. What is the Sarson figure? -3.27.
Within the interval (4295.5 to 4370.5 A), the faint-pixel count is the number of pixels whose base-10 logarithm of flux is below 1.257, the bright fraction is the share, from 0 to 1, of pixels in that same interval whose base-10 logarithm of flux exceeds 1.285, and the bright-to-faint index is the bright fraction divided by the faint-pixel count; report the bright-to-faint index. 0.015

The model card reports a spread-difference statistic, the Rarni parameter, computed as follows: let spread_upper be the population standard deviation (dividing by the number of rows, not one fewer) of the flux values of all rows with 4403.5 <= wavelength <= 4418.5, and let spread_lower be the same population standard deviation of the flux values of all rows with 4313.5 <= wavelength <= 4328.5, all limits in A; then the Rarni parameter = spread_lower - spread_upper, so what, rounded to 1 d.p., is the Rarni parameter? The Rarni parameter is 0.3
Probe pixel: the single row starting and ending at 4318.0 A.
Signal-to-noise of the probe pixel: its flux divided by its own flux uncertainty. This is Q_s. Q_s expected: 33.3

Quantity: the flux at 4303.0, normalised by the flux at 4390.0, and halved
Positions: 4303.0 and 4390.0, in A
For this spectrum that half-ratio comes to 0.32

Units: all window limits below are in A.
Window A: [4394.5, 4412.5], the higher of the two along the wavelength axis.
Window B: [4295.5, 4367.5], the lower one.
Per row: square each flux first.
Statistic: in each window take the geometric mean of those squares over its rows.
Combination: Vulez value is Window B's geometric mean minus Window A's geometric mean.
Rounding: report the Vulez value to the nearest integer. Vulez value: -60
